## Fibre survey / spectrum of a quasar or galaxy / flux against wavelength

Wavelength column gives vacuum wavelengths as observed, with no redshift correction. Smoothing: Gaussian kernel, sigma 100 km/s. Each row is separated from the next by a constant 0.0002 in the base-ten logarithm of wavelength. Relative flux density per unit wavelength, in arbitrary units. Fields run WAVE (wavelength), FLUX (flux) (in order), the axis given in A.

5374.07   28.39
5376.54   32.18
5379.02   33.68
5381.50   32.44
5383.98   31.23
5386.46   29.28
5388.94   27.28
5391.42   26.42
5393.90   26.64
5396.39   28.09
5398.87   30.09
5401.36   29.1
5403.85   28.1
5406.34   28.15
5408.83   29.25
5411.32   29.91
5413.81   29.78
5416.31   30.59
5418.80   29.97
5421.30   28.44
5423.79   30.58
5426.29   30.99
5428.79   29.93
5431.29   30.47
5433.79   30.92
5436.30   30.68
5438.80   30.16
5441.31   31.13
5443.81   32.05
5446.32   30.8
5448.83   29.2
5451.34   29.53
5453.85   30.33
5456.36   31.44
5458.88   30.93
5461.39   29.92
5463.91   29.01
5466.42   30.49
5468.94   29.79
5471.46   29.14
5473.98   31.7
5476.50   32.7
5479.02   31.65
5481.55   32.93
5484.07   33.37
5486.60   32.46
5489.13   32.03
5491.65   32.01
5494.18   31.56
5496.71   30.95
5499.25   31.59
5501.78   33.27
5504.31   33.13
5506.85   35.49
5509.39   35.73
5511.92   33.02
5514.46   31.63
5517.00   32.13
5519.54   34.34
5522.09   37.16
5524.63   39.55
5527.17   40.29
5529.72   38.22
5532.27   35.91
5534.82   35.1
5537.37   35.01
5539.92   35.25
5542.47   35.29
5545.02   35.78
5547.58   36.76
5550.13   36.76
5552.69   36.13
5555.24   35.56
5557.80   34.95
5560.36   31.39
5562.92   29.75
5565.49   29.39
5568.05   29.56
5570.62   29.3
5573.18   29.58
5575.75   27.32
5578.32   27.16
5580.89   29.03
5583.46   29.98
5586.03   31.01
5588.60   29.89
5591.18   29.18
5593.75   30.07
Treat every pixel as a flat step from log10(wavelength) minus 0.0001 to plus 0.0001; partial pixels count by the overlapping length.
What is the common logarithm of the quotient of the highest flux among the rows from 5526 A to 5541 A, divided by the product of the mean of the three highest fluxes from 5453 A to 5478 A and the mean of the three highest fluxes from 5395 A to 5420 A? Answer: -1.38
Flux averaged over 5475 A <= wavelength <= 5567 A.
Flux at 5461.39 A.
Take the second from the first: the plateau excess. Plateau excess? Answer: 4.2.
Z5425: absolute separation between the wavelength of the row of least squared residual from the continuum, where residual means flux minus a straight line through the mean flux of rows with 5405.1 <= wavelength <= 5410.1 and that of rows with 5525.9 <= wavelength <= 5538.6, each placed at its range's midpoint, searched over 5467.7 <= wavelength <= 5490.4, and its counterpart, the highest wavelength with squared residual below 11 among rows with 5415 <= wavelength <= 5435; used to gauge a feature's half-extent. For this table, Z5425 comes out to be 50.3 A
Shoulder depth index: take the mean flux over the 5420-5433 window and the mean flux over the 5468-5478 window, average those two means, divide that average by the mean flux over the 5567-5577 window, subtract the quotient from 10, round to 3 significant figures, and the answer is 8.95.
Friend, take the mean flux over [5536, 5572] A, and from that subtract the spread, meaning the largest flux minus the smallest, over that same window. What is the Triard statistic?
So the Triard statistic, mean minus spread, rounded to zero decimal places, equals 26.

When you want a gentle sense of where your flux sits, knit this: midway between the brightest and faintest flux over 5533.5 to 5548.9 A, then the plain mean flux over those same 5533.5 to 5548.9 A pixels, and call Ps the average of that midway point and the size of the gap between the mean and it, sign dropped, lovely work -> 18.1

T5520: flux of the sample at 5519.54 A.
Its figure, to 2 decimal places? 34.34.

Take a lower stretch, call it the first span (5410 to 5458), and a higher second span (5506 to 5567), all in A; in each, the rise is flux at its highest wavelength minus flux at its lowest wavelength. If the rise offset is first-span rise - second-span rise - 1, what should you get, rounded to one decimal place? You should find 6.6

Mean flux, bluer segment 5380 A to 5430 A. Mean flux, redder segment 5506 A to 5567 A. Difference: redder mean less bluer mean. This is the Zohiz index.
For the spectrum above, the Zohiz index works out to 5.7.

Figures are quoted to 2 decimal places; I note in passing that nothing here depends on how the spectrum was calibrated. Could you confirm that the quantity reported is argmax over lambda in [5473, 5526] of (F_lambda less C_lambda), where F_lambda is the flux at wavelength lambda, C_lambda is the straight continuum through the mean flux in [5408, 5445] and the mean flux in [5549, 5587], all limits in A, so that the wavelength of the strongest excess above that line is 5524.63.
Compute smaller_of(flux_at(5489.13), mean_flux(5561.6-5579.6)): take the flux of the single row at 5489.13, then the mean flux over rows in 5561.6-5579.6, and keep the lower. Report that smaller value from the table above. 28.9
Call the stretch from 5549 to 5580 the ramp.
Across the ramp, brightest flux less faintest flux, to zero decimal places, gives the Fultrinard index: 10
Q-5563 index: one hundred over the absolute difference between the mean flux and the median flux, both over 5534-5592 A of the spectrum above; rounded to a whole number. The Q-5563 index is 89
